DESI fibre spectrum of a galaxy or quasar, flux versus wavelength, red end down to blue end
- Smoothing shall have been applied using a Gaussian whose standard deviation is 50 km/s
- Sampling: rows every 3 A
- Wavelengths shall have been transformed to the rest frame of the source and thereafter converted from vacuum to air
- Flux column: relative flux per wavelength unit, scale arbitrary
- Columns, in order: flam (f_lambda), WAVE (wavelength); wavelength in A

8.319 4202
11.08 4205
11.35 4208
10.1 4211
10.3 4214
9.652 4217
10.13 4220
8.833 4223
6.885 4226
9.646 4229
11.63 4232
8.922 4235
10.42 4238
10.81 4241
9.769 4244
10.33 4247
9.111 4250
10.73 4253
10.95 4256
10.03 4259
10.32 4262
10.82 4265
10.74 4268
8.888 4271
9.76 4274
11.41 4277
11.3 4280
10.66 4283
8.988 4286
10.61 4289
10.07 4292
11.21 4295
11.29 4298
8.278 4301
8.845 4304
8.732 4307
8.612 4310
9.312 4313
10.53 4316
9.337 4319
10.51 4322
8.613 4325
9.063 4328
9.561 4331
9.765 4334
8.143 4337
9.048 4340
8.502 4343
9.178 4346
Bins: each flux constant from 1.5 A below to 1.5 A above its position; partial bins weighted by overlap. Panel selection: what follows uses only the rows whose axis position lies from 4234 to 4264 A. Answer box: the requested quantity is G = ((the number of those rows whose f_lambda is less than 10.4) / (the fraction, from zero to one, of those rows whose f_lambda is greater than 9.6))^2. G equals 56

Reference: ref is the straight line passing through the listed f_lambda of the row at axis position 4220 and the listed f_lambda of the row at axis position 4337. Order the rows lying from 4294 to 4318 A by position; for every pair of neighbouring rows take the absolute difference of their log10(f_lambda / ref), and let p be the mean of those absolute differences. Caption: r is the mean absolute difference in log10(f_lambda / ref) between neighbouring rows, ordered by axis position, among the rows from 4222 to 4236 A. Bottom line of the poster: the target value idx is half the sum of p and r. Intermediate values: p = 0.038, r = 0.11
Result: 0.076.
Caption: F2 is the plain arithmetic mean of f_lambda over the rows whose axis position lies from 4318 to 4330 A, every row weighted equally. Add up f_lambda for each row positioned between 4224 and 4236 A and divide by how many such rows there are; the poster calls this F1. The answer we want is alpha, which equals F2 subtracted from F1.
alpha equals -0.1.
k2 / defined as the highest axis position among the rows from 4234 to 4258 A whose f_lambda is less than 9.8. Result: 4250 A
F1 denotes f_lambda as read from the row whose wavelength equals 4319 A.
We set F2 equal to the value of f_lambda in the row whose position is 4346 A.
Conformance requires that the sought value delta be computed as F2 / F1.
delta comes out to 0.98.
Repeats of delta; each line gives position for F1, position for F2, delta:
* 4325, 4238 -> 1.21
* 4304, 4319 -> 1.06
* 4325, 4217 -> 1.12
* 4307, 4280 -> 1.29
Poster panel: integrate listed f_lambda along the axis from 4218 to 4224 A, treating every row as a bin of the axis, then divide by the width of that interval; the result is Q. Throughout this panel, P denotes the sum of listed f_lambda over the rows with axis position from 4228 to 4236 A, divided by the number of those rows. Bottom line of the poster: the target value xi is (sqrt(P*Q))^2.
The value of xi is 96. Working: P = 10.1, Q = 9.5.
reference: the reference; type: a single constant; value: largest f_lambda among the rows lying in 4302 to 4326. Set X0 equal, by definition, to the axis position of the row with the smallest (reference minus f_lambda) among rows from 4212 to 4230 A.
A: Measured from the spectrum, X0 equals 4214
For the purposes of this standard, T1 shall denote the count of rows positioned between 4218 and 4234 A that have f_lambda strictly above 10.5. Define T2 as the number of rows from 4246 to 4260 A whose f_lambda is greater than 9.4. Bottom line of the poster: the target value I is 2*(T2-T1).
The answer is 6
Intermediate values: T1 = 1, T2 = 4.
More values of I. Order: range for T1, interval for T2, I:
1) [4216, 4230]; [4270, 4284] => 8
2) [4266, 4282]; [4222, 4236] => -2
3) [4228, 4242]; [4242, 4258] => 4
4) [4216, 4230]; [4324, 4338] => 4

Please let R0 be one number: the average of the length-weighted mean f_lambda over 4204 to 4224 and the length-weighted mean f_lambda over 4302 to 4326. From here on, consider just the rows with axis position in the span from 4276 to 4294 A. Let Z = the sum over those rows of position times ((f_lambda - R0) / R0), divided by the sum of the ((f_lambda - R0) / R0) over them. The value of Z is 4281.0 A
